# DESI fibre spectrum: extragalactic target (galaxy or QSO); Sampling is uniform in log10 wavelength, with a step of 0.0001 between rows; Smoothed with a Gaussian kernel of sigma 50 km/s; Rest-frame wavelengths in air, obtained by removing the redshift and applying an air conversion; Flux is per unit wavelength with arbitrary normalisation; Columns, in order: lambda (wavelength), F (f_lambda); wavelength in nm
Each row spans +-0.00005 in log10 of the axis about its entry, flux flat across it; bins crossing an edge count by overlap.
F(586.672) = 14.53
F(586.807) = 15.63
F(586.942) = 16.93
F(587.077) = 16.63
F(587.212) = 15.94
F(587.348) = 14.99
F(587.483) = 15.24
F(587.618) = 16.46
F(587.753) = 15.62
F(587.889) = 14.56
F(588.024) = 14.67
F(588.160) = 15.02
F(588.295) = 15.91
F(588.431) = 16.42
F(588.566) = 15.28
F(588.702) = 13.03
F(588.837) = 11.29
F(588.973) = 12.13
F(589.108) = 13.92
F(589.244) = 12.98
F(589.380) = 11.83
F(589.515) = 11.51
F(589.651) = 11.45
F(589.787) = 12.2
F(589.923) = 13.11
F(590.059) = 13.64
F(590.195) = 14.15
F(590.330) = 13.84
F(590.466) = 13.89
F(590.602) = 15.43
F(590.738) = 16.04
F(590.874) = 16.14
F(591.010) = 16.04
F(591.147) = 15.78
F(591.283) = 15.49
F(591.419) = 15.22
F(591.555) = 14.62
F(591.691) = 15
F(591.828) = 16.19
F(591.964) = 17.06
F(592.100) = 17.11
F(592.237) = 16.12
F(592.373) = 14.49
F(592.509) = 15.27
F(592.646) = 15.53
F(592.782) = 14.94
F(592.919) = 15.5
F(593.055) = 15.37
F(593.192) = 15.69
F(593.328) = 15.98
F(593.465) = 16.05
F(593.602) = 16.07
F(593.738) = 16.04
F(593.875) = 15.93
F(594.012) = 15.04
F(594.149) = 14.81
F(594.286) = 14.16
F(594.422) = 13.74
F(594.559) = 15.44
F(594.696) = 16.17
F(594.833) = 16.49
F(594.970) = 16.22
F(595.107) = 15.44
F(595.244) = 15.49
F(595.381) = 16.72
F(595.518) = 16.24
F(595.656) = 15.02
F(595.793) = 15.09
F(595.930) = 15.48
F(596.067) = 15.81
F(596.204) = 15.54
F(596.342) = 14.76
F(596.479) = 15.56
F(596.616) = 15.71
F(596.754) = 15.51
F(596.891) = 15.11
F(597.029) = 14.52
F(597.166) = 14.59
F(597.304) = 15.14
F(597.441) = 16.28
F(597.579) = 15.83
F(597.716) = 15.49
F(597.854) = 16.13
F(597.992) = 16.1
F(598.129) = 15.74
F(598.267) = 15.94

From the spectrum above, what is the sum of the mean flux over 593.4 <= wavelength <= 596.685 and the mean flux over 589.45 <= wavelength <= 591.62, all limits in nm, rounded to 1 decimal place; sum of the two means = 29.8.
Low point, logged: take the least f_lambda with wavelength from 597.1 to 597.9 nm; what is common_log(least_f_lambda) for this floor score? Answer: 1.16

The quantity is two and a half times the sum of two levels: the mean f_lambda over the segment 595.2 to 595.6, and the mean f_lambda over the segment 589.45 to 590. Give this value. 71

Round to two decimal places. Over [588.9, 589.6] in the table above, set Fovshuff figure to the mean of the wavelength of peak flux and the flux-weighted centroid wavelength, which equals 589.17 nm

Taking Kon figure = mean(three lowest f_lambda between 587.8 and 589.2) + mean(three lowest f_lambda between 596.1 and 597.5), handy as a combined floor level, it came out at 26.8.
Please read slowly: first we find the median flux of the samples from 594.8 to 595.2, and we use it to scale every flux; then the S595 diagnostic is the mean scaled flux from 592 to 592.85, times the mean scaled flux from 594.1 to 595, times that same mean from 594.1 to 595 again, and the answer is 0.85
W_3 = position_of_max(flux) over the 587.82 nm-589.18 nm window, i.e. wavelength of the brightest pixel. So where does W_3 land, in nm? 588.431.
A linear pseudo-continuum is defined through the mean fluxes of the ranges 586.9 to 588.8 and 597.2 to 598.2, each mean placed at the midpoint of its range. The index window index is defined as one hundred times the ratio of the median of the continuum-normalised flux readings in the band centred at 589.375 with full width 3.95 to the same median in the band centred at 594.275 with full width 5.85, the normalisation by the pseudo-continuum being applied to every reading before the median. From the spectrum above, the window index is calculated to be 96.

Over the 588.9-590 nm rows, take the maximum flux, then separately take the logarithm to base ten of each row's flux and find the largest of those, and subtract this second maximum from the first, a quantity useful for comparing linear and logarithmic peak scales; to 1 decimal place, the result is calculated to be 12.8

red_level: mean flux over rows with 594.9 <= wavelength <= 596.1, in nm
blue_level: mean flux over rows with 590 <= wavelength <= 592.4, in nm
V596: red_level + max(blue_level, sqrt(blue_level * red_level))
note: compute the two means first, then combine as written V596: 31.3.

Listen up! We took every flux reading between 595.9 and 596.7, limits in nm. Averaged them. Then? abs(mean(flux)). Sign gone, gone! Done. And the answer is 15.5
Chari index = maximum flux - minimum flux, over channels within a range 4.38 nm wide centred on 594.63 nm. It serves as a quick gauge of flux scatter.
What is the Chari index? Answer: 3.0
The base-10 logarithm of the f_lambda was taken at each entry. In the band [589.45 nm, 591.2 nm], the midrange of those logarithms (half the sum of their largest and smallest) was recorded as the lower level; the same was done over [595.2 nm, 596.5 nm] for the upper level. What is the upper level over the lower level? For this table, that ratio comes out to 1.06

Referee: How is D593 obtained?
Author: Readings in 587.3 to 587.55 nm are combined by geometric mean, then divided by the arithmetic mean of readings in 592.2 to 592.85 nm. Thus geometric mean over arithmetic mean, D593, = 0.99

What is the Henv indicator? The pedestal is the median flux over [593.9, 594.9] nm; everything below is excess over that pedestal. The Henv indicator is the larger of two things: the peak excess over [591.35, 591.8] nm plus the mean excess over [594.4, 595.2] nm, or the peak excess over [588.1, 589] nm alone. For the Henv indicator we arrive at 1.38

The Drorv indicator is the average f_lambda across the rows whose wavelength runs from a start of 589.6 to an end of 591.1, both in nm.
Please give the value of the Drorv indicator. 14.2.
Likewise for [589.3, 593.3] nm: 14.8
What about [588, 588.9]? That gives 14.5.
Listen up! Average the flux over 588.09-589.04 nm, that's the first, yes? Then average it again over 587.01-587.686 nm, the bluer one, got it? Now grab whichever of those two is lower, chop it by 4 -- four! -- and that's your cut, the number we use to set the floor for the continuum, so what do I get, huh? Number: 3.5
